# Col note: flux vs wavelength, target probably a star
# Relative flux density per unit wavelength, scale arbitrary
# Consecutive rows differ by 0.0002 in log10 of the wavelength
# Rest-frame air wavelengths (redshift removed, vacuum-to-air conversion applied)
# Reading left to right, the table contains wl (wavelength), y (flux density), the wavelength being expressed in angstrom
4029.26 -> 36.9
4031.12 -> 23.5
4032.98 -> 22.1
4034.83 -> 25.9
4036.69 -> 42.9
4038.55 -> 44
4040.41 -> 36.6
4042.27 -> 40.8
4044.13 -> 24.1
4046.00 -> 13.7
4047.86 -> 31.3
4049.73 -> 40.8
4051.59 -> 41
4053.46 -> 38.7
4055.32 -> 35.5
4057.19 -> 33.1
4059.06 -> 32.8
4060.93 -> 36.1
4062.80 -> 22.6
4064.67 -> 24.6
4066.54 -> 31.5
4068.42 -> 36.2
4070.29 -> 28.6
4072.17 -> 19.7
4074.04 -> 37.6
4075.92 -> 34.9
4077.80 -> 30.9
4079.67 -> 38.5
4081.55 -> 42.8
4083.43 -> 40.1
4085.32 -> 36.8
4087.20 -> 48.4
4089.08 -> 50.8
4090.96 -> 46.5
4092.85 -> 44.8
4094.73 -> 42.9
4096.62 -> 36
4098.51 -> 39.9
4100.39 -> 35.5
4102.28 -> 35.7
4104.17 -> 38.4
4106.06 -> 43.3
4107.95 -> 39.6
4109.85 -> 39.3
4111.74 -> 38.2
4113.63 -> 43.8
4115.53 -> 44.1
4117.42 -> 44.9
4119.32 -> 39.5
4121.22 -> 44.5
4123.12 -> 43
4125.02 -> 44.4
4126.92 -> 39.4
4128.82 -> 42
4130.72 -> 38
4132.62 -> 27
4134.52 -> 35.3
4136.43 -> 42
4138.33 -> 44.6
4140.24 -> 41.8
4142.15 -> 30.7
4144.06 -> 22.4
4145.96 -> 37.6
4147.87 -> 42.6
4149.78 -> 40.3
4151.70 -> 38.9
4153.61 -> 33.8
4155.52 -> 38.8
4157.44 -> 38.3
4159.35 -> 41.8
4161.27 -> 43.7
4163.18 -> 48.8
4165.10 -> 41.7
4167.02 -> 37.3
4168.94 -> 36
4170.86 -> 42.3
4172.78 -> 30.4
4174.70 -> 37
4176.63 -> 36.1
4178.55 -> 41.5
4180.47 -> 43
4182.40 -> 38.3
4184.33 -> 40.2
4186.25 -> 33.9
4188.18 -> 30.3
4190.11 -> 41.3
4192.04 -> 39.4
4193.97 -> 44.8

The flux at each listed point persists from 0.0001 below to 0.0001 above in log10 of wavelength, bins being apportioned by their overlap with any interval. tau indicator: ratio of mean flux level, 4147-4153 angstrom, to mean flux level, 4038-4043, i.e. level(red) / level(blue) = 1.00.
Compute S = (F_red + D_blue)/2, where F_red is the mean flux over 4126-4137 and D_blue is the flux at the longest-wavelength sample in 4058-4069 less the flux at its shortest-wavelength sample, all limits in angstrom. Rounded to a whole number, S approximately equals 20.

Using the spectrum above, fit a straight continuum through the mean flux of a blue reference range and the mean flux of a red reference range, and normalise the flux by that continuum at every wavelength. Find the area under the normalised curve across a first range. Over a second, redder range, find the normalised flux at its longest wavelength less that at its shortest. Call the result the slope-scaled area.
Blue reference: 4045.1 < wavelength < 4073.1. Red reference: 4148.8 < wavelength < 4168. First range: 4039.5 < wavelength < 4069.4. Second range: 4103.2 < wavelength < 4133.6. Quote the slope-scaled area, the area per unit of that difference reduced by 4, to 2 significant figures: -88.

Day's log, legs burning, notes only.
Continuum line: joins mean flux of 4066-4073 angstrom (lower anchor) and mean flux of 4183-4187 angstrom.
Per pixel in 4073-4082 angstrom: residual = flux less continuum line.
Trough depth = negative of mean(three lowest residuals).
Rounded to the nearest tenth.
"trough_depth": -5.0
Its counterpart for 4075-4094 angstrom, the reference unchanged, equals -4.5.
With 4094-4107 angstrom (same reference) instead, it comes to -4.6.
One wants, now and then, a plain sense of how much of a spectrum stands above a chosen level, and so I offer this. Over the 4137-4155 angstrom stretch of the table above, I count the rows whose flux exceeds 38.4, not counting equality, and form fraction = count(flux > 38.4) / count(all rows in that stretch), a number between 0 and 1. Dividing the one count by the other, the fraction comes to 0.56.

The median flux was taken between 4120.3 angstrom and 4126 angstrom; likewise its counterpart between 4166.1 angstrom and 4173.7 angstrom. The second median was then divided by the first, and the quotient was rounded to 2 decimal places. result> 0.83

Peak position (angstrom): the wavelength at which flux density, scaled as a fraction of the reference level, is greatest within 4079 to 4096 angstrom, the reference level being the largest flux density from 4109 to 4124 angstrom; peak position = 4089.08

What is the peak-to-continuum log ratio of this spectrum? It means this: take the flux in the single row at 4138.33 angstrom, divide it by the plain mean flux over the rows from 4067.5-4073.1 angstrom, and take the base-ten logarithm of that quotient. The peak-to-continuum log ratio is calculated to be 0.20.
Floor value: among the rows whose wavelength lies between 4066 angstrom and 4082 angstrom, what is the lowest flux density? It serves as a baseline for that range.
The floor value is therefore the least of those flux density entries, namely 19.7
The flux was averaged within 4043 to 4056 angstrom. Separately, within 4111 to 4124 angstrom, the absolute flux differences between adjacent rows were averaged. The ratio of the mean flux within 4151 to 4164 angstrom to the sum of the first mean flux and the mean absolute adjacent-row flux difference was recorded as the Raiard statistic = 1.15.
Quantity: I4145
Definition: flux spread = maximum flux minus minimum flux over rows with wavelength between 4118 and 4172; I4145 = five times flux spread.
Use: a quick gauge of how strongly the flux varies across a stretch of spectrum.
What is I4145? 132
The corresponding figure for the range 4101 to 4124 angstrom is 46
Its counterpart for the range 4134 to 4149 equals 111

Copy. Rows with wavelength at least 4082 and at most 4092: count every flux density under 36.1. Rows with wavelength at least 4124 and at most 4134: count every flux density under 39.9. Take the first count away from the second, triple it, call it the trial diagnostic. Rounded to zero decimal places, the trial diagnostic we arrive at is 9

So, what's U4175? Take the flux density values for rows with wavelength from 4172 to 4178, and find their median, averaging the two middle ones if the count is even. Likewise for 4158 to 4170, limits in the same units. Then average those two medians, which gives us 38.9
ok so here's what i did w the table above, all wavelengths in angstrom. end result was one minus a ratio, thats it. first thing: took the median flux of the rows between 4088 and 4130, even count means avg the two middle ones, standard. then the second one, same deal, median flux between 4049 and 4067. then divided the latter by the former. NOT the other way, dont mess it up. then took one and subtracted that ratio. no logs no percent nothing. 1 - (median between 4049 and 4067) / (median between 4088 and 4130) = 0.19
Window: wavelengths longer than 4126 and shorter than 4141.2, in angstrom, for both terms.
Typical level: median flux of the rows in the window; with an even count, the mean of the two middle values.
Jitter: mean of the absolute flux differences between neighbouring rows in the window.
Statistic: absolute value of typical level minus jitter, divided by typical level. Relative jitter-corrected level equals 0.87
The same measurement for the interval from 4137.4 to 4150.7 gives 0.82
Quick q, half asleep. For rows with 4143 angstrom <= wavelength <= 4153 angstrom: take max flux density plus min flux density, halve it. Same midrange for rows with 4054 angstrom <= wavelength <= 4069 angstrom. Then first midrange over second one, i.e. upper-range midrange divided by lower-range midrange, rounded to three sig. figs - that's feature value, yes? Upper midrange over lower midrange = 1.11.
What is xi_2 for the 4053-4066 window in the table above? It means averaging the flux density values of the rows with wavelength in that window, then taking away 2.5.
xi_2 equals 29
